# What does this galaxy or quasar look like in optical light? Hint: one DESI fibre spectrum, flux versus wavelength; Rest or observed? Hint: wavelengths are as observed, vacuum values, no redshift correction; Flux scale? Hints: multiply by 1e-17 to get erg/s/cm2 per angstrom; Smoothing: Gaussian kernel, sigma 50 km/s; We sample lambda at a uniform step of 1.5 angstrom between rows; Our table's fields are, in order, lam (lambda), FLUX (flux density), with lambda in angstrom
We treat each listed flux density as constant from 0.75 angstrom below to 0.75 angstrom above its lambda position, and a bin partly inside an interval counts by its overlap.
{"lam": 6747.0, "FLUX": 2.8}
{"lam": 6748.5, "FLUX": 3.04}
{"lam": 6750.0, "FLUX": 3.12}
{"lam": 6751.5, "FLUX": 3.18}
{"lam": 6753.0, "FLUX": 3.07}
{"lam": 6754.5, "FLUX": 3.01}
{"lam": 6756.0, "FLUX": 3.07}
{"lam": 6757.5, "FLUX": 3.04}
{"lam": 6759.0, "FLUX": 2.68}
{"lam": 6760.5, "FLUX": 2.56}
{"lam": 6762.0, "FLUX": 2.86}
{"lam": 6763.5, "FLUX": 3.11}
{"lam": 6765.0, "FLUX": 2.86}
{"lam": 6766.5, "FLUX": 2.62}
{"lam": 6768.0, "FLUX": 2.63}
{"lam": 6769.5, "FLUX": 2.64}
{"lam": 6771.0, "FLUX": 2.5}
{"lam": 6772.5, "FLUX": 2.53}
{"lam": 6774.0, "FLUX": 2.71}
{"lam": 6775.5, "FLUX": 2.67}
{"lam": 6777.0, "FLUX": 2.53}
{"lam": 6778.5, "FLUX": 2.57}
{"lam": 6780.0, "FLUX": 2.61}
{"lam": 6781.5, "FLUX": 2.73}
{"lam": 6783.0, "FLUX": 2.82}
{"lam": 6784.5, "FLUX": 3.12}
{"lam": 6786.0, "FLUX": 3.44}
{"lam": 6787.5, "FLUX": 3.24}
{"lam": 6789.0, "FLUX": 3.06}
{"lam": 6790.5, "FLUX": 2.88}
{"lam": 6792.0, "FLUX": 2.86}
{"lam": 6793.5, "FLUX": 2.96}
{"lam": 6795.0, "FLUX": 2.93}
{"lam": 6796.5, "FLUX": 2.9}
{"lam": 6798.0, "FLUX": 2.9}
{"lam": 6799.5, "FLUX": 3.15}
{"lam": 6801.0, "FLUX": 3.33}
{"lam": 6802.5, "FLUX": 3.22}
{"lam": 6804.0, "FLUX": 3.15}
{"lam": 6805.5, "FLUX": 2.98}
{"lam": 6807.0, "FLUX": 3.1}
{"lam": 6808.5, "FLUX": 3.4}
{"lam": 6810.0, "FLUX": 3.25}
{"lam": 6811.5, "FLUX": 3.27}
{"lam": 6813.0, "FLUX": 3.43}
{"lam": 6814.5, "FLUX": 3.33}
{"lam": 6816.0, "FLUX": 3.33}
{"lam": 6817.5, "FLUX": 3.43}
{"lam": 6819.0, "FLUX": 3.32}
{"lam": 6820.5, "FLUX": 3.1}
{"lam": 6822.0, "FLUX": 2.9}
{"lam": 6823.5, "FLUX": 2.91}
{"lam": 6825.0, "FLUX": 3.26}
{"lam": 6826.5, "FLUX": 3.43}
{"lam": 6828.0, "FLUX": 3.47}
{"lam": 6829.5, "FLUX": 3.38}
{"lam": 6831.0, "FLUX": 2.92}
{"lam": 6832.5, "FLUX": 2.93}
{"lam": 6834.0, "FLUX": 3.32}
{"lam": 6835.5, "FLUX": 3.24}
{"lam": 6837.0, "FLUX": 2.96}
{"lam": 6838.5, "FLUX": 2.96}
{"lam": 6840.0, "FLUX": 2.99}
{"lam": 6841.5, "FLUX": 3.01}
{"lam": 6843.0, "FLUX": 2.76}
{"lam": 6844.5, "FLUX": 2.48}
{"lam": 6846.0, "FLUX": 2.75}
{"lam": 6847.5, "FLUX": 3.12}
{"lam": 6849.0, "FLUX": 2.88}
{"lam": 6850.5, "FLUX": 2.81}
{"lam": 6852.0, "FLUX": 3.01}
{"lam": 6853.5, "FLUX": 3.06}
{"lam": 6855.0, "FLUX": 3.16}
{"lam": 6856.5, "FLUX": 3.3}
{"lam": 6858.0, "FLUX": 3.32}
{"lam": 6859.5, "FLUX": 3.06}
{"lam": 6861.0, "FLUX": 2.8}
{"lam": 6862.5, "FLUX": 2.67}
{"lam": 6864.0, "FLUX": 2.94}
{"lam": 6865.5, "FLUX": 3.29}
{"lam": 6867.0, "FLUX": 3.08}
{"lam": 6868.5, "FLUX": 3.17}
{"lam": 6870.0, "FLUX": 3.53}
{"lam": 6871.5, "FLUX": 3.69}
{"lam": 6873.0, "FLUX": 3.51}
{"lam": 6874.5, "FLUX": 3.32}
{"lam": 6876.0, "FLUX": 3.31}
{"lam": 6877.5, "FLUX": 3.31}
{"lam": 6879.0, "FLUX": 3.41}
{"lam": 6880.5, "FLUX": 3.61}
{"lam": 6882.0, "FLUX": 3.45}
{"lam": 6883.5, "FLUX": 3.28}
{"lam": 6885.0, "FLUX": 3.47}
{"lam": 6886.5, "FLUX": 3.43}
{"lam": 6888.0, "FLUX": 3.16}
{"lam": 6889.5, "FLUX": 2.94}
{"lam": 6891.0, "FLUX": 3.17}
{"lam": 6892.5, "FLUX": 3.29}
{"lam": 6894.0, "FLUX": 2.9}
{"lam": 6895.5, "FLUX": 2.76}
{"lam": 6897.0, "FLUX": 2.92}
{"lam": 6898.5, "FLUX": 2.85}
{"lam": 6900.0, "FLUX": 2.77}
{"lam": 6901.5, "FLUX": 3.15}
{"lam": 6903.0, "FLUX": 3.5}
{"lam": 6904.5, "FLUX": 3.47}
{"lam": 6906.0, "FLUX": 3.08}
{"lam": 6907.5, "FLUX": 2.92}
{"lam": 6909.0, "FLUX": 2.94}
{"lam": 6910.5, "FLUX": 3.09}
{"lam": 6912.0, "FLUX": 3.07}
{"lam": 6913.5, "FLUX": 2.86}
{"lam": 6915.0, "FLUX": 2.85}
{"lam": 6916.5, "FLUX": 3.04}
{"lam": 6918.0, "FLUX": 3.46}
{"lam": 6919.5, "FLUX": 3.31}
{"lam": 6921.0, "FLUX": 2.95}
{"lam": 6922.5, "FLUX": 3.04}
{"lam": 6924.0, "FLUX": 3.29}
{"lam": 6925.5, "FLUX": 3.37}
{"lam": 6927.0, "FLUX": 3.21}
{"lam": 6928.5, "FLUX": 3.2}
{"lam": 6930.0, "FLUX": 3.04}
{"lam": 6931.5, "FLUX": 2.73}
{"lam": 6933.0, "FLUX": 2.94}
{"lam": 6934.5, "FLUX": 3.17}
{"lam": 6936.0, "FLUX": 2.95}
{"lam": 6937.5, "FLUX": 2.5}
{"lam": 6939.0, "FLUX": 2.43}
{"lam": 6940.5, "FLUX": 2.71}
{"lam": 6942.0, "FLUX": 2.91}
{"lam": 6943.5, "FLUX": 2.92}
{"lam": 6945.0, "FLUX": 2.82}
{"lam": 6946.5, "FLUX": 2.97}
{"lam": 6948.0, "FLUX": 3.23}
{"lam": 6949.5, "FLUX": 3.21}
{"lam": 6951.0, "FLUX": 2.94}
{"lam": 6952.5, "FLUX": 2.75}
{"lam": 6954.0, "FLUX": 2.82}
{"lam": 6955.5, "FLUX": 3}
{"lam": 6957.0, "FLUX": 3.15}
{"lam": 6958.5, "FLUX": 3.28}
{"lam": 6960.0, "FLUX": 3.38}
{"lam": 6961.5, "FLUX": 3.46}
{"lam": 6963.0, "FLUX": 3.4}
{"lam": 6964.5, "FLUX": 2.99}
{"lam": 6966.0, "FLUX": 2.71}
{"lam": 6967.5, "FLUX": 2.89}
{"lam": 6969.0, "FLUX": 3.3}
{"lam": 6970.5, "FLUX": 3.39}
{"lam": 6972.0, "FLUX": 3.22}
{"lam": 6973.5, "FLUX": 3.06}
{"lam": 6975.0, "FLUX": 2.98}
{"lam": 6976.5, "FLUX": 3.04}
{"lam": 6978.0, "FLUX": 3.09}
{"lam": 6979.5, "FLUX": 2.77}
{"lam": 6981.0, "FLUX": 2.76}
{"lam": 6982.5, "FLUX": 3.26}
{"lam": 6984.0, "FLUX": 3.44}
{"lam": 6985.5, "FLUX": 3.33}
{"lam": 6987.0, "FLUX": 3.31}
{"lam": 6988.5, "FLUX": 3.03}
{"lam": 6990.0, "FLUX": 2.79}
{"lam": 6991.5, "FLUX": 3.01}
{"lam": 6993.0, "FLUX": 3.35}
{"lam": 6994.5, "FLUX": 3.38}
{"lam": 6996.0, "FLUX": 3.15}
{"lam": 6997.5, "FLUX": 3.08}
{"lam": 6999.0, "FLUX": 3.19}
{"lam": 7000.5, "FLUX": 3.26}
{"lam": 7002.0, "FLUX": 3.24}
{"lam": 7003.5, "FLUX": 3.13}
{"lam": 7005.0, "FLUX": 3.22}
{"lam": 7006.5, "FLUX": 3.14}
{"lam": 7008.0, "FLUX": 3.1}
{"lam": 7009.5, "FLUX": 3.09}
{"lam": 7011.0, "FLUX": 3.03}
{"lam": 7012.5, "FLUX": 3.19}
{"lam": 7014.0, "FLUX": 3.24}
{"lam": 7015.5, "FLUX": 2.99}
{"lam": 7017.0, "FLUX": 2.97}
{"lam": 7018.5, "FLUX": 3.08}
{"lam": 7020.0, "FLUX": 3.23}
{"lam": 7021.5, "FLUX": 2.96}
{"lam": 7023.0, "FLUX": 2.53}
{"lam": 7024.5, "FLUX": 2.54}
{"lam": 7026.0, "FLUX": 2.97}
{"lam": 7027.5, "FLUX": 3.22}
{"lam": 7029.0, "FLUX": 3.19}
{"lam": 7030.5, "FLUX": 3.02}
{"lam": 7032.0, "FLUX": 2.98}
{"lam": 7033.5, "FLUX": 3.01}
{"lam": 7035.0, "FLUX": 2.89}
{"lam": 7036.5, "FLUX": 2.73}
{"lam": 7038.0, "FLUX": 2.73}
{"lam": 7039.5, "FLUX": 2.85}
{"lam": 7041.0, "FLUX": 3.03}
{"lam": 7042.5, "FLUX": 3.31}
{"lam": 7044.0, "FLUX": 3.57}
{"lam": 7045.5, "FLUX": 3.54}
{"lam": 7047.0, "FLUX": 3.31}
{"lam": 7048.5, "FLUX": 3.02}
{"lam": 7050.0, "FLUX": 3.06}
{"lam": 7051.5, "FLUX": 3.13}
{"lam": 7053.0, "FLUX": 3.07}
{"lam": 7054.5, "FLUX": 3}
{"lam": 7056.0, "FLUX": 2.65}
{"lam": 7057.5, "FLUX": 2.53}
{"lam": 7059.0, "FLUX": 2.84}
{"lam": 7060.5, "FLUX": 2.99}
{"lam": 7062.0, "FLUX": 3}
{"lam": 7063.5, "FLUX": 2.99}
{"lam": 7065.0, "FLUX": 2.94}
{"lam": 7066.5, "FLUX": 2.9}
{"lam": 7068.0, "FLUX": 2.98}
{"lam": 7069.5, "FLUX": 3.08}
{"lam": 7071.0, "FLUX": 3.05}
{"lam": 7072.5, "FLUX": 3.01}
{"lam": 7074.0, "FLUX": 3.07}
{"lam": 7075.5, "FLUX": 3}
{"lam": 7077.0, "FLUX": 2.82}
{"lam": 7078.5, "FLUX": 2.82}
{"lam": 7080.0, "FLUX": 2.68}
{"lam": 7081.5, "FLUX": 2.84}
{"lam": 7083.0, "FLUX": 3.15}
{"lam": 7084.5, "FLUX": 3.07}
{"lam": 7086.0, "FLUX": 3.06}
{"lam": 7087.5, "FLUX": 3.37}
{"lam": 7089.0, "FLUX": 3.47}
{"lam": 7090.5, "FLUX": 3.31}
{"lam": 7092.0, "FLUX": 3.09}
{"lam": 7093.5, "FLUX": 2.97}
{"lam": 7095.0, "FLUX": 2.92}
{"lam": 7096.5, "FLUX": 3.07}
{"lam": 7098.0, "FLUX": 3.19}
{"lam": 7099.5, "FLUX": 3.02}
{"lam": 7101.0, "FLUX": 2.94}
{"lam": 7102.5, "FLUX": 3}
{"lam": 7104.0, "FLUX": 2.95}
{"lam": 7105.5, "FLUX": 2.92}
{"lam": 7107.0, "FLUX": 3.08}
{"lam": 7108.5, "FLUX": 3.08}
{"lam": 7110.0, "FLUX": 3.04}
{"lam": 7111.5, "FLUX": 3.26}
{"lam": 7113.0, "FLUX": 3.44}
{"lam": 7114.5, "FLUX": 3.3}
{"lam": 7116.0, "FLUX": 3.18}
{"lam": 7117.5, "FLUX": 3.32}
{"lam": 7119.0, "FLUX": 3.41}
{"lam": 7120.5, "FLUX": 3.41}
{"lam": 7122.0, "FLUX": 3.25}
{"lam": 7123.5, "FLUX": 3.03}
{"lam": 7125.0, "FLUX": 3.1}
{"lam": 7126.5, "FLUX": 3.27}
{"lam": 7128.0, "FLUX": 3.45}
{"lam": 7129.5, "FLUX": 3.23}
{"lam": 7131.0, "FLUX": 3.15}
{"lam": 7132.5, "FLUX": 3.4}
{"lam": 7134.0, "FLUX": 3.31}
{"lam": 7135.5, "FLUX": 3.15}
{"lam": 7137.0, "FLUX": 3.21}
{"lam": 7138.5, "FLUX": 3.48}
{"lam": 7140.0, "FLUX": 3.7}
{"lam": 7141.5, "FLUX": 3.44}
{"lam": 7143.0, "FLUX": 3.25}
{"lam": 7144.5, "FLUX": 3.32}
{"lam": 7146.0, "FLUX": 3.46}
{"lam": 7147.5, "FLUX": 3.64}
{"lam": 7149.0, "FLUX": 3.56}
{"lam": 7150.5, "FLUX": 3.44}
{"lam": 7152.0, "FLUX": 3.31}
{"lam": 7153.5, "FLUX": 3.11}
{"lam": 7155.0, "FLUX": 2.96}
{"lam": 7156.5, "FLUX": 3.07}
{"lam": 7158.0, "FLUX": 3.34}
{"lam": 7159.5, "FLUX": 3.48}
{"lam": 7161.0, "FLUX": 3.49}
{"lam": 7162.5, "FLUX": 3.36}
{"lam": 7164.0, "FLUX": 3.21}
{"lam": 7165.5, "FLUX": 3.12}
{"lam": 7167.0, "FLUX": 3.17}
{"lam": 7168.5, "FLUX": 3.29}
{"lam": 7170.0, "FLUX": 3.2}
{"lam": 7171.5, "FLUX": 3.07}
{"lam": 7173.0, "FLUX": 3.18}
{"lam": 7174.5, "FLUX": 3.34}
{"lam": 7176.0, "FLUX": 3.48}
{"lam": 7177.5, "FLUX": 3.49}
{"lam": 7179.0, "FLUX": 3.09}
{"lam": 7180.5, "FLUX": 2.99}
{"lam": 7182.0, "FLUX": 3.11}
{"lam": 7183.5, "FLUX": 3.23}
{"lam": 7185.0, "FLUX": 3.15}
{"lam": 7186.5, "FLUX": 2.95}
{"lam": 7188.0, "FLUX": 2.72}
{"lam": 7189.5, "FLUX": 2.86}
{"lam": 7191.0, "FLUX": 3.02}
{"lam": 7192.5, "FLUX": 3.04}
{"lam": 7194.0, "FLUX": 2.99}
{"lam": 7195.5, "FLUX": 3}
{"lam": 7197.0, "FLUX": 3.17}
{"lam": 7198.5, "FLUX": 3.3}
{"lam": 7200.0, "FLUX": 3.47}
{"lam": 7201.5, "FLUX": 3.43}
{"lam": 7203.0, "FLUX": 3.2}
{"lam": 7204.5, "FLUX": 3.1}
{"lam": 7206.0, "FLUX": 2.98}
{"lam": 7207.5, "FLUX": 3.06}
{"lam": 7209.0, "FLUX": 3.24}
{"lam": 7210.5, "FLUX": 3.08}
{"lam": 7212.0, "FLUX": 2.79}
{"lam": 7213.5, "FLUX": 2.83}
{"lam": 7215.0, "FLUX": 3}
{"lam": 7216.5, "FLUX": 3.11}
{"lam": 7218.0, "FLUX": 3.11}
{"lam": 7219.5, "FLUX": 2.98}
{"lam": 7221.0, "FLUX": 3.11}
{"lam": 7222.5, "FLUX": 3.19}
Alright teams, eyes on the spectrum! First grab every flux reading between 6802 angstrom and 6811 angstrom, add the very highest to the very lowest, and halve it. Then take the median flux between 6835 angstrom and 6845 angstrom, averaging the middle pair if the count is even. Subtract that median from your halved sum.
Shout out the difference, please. 0.23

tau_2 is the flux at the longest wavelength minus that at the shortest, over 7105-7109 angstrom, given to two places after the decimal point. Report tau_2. 0.16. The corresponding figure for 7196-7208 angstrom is -0.11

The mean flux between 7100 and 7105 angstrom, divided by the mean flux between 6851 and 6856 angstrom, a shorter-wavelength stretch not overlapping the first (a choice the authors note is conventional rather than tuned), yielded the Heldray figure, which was 0.96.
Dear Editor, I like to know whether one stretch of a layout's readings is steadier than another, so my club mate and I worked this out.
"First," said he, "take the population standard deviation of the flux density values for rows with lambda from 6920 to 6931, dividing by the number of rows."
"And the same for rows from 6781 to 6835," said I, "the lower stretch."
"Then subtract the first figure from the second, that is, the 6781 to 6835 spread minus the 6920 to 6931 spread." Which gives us 0.07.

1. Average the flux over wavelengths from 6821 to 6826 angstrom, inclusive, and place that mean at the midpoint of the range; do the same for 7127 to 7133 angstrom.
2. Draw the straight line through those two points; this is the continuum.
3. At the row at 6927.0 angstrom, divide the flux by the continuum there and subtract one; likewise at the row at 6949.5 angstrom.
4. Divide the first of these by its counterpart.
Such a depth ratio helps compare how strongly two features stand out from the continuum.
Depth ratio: 1.3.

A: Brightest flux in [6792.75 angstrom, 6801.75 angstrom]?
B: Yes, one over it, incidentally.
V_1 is 0.300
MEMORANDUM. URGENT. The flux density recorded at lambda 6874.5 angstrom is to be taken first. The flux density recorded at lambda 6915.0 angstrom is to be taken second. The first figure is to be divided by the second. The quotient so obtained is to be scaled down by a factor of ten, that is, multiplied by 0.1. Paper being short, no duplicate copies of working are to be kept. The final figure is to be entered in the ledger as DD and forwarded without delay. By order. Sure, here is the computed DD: 0.116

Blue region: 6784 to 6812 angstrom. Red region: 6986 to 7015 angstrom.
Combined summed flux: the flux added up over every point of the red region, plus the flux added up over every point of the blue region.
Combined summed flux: 119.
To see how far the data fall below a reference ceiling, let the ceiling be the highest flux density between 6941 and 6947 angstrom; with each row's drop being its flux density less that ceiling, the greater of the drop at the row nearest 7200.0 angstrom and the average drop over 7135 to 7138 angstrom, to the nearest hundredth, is 0.50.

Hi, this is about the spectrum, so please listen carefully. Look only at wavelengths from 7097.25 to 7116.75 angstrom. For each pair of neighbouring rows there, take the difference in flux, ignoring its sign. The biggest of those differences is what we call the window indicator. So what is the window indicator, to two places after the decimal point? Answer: 0.22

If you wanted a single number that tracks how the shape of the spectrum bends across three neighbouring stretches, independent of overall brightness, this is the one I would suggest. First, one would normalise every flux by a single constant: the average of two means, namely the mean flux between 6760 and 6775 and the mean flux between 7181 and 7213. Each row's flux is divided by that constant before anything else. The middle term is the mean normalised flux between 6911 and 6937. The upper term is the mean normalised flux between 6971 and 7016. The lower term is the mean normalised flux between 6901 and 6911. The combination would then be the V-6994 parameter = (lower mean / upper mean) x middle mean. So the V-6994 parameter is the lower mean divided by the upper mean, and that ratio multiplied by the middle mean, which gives 1.08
